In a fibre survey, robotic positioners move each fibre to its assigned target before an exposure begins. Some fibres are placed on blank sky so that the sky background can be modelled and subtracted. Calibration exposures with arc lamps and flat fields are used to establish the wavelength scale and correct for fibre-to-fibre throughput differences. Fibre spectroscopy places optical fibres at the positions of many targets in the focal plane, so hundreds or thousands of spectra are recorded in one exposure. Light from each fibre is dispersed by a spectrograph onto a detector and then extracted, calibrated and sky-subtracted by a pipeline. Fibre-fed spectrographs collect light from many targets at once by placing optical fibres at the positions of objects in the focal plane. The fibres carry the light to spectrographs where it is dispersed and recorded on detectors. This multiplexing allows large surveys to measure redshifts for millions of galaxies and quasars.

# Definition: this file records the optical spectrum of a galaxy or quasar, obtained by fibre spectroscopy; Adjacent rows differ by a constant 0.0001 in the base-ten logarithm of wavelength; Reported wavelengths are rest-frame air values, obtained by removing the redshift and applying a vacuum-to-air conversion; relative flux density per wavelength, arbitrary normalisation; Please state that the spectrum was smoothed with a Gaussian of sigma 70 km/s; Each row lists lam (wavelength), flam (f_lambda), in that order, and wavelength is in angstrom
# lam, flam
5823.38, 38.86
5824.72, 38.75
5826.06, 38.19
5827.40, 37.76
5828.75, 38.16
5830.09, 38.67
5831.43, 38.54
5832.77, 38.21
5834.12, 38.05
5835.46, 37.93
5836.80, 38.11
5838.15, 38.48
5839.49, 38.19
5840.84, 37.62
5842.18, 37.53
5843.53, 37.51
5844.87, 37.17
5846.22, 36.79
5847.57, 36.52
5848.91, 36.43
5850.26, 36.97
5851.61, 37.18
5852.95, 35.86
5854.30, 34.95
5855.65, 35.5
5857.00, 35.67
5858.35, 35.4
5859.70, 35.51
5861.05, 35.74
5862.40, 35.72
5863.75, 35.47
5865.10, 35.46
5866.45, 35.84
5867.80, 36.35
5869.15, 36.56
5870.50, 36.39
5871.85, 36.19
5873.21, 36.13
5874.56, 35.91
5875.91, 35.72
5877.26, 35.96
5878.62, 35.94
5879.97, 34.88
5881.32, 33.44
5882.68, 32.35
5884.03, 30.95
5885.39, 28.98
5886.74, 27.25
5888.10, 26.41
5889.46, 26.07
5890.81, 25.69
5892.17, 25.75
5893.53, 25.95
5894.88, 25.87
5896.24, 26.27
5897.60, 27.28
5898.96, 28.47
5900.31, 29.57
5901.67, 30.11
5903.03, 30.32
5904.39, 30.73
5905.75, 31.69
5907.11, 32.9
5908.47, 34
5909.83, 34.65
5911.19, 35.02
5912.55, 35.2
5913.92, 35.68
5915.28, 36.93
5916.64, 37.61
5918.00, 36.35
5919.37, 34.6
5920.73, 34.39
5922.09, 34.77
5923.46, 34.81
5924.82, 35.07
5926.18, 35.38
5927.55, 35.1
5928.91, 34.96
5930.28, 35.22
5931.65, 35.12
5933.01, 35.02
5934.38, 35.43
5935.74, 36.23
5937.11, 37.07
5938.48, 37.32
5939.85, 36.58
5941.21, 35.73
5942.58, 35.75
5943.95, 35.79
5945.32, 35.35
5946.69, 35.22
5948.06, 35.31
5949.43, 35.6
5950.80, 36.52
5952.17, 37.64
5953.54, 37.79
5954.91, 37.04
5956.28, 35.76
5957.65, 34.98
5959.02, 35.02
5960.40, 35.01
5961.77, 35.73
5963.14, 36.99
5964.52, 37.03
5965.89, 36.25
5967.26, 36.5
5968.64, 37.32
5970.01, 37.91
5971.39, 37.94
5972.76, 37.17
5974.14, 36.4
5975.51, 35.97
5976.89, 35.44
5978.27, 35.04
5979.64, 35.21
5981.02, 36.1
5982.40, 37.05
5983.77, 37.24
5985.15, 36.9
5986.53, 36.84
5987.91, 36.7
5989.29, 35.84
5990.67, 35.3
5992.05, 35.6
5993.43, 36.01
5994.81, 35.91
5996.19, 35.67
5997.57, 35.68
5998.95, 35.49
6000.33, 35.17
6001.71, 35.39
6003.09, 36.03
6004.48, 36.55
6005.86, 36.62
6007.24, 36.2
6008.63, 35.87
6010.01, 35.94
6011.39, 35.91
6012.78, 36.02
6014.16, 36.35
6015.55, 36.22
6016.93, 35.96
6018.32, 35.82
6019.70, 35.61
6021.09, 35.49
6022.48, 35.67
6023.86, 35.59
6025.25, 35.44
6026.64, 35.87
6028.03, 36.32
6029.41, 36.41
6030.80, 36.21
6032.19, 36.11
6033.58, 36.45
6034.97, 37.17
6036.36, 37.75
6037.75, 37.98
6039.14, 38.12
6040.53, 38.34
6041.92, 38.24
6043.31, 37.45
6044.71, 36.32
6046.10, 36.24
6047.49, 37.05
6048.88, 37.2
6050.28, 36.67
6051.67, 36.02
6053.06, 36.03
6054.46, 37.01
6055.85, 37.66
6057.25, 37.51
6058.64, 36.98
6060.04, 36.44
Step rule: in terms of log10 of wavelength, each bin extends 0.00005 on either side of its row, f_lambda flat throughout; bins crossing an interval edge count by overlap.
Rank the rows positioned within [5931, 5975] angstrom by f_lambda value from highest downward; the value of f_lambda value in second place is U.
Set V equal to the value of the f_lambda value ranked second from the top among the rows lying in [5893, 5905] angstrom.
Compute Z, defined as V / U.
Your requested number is 0.80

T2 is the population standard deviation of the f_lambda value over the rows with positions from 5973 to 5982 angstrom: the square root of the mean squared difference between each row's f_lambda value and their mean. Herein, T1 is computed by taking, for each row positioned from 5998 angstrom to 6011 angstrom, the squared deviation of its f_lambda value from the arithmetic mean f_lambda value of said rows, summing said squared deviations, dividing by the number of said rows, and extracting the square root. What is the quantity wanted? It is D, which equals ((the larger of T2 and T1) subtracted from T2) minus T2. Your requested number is -0.49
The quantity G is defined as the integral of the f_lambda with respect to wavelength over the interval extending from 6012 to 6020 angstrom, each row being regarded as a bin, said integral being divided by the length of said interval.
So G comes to 36.0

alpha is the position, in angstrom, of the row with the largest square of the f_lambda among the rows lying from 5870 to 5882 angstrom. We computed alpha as 5870.50 angstrom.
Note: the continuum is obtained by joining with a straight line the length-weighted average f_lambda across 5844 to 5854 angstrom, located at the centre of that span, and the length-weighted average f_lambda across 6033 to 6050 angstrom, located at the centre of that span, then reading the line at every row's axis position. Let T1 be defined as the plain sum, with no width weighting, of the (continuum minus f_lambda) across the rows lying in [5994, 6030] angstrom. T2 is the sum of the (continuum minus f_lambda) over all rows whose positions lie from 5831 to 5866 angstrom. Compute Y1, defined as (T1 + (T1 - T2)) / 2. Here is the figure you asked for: 36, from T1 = 35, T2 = -3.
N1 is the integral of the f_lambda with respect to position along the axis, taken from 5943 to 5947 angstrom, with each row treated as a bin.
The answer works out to 142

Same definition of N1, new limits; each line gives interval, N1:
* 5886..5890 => 106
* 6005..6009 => 145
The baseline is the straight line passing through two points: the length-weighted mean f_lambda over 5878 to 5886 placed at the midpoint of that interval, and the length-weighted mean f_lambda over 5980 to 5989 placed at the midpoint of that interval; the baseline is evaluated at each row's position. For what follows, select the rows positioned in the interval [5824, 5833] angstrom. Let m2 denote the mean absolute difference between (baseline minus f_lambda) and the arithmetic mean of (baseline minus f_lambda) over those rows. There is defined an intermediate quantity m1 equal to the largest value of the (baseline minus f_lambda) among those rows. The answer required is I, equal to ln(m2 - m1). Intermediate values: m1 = -7.1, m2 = 0.28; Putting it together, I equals 2.0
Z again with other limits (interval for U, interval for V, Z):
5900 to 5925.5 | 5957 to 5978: 1.03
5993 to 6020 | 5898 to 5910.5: 0.93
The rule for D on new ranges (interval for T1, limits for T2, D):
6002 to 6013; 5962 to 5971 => -0.54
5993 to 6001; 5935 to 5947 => -0.70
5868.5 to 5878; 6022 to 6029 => -0.30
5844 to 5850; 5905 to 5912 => -1.22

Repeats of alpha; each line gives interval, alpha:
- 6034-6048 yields 6040.53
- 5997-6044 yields 6040.53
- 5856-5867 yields 5866.45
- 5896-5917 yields 5916.64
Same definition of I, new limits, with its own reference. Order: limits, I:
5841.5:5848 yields 1.7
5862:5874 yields 1.3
